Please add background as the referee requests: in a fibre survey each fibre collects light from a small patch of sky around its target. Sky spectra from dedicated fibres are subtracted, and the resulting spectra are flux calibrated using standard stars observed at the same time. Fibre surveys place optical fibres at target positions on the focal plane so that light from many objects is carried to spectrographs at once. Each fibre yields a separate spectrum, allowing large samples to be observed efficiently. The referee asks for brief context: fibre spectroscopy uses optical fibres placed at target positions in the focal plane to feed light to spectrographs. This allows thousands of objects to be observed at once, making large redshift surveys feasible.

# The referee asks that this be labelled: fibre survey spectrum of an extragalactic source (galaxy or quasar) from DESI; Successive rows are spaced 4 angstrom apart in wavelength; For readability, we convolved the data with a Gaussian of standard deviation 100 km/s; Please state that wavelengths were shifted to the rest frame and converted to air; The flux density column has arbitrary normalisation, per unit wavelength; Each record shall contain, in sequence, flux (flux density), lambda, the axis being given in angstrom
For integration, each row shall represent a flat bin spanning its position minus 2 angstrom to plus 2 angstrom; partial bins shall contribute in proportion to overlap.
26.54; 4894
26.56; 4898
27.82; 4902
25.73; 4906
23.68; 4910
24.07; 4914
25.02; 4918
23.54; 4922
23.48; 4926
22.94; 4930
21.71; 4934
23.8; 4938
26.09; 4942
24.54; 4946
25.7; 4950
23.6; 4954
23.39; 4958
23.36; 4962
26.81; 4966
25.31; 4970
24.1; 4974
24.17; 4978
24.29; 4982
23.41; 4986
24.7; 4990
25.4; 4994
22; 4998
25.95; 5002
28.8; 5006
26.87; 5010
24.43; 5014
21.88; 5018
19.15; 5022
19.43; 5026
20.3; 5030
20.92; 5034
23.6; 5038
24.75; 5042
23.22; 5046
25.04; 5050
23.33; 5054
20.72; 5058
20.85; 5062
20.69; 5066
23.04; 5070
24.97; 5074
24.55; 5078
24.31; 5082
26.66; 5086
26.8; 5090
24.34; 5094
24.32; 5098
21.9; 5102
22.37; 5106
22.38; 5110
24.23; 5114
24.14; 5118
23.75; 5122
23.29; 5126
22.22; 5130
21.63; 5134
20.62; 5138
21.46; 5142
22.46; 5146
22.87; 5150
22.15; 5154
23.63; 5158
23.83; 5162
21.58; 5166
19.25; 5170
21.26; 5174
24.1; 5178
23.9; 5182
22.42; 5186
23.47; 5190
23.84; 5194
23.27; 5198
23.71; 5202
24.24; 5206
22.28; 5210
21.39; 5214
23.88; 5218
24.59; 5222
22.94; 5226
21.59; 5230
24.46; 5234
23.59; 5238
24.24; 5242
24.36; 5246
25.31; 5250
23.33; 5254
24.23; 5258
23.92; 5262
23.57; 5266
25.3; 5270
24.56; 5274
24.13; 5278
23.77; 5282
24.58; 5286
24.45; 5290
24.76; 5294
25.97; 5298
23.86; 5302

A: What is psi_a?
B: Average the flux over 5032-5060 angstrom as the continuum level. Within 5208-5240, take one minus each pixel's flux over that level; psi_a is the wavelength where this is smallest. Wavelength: 5222 angstrom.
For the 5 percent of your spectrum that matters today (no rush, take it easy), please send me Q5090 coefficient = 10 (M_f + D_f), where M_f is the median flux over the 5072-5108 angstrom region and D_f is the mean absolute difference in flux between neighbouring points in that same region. 254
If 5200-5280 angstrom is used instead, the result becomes 252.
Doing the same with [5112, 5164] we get 236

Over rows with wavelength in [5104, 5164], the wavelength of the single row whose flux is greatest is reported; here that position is 5114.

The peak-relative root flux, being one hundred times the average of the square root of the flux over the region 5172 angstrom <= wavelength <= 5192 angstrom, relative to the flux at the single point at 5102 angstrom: 21.9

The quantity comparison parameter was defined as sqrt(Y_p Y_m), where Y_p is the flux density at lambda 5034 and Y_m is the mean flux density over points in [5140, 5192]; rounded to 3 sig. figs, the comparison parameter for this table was 21.7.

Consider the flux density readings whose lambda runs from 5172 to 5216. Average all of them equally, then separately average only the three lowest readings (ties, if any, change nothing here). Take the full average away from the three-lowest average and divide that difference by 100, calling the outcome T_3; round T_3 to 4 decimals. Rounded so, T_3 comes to -0.0144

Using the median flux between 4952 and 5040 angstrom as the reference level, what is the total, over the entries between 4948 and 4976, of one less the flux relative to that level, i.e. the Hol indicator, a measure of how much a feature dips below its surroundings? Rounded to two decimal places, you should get -0.22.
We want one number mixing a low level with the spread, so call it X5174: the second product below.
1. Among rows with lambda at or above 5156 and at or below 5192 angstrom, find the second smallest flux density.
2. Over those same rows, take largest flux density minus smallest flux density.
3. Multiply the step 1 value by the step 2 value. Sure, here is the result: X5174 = 103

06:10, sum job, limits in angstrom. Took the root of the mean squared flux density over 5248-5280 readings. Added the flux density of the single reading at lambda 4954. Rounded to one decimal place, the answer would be 47.9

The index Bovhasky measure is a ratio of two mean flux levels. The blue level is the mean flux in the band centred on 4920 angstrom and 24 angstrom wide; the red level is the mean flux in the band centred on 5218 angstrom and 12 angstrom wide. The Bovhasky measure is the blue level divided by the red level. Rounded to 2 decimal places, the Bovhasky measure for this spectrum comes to 1.02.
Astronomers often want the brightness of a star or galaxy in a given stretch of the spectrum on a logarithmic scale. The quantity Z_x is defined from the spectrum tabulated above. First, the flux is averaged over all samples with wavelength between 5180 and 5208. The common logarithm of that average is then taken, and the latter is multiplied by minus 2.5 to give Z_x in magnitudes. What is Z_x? -3.43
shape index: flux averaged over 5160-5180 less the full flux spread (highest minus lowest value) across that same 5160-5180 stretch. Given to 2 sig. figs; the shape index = 17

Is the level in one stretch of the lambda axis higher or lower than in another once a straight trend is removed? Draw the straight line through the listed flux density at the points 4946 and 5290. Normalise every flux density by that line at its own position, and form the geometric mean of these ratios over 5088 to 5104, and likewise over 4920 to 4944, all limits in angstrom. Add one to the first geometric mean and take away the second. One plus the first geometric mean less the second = 1.03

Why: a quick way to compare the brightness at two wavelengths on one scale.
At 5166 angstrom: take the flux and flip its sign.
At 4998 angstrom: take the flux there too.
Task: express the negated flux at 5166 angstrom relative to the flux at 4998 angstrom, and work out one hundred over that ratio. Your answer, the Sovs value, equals -102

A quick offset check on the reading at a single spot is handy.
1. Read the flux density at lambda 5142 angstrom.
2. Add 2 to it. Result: 23.5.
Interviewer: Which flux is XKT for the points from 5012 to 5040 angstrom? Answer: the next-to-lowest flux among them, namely 19.43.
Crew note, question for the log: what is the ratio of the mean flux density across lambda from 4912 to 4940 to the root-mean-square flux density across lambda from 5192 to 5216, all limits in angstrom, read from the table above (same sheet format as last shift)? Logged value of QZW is 1.02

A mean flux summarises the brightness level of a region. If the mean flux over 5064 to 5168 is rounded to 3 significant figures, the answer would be 23.2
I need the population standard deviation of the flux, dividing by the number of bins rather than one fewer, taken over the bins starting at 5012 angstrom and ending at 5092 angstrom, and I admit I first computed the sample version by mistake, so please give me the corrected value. 2.2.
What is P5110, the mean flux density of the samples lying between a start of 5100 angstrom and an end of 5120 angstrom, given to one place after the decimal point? 23.0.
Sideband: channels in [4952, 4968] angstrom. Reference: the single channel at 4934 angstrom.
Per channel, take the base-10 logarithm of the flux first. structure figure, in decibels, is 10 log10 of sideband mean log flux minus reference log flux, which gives -13.2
